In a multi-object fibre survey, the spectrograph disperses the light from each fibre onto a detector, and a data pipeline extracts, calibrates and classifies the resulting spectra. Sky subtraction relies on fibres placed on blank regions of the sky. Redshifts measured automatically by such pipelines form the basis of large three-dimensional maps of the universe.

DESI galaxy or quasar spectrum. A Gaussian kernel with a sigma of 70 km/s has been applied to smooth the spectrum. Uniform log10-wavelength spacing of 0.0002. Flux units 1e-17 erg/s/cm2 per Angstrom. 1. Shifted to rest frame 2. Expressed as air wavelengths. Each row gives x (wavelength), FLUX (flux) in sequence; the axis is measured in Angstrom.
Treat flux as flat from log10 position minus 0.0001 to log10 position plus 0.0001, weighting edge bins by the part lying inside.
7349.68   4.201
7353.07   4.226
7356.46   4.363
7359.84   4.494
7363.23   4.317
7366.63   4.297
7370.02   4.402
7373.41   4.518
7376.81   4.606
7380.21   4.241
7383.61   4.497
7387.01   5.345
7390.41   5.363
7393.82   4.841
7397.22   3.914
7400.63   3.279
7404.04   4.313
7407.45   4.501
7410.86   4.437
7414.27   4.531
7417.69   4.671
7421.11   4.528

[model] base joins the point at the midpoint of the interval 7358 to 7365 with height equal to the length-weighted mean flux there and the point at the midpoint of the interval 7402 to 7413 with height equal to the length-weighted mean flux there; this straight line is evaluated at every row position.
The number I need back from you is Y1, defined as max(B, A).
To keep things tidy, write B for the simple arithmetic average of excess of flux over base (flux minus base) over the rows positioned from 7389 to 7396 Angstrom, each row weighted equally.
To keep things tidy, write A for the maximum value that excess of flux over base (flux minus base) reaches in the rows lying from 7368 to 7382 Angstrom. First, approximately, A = 0.21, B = 0.7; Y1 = 0.71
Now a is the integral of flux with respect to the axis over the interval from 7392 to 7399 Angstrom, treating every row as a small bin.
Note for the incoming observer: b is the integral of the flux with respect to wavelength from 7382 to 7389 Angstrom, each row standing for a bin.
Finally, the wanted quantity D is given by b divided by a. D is 1.13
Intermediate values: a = 30.7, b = 35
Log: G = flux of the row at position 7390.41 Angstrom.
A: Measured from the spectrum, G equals 5.363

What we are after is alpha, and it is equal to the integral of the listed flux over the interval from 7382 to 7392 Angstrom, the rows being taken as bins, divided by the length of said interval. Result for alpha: 5.07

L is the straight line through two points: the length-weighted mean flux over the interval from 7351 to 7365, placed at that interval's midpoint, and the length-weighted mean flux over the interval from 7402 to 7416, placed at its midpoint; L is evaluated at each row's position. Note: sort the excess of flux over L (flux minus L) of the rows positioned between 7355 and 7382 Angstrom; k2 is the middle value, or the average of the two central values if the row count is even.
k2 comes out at 0.03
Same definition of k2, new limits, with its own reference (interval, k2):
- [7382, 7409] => 0.10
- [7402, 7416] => 0.05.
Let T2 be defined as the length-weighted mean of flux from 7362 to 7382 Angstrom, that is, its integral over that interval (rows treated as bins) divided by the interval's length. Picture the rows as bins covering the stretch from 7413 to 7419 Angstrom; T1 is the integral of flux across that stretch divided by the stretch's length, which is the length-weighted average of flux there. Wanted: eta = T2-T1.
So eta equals -0.20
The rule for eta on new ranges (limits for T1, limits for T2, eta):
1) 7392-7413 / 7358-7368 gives 0.14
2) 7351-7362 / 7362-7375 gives 0.03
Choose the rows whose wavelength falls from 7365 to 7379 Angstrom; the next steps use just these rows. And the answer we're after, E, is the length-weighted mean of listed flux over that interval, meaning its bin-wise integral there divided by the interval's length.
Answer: 4.4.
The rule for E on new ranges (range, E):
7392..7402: 4.0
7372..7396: 4.8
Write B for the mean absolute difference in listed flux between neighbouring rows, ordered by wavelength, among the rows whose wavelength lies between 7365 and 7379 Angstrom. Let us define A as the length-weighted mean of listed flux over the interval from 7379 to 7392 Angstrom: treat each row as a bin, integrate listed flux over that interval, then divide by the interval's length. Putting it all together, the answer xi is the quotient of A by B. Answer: 47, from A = 4.88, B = 0.1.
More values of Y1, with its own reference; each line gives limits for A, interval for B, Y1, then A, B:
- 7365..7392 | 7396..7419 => 0.97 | 0.97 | -0.2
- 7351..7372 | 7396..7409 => 0.09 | 0.09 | -0.4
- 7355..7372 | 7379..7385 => 0.09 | 0.09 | 0.0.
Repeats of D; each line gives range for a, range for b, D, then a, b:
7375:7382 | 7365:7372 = 0.99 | 31.0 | 31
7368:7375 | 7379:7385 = 0.84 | 31.2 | 26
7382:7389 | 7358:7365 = 0.89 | 34.6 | 31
